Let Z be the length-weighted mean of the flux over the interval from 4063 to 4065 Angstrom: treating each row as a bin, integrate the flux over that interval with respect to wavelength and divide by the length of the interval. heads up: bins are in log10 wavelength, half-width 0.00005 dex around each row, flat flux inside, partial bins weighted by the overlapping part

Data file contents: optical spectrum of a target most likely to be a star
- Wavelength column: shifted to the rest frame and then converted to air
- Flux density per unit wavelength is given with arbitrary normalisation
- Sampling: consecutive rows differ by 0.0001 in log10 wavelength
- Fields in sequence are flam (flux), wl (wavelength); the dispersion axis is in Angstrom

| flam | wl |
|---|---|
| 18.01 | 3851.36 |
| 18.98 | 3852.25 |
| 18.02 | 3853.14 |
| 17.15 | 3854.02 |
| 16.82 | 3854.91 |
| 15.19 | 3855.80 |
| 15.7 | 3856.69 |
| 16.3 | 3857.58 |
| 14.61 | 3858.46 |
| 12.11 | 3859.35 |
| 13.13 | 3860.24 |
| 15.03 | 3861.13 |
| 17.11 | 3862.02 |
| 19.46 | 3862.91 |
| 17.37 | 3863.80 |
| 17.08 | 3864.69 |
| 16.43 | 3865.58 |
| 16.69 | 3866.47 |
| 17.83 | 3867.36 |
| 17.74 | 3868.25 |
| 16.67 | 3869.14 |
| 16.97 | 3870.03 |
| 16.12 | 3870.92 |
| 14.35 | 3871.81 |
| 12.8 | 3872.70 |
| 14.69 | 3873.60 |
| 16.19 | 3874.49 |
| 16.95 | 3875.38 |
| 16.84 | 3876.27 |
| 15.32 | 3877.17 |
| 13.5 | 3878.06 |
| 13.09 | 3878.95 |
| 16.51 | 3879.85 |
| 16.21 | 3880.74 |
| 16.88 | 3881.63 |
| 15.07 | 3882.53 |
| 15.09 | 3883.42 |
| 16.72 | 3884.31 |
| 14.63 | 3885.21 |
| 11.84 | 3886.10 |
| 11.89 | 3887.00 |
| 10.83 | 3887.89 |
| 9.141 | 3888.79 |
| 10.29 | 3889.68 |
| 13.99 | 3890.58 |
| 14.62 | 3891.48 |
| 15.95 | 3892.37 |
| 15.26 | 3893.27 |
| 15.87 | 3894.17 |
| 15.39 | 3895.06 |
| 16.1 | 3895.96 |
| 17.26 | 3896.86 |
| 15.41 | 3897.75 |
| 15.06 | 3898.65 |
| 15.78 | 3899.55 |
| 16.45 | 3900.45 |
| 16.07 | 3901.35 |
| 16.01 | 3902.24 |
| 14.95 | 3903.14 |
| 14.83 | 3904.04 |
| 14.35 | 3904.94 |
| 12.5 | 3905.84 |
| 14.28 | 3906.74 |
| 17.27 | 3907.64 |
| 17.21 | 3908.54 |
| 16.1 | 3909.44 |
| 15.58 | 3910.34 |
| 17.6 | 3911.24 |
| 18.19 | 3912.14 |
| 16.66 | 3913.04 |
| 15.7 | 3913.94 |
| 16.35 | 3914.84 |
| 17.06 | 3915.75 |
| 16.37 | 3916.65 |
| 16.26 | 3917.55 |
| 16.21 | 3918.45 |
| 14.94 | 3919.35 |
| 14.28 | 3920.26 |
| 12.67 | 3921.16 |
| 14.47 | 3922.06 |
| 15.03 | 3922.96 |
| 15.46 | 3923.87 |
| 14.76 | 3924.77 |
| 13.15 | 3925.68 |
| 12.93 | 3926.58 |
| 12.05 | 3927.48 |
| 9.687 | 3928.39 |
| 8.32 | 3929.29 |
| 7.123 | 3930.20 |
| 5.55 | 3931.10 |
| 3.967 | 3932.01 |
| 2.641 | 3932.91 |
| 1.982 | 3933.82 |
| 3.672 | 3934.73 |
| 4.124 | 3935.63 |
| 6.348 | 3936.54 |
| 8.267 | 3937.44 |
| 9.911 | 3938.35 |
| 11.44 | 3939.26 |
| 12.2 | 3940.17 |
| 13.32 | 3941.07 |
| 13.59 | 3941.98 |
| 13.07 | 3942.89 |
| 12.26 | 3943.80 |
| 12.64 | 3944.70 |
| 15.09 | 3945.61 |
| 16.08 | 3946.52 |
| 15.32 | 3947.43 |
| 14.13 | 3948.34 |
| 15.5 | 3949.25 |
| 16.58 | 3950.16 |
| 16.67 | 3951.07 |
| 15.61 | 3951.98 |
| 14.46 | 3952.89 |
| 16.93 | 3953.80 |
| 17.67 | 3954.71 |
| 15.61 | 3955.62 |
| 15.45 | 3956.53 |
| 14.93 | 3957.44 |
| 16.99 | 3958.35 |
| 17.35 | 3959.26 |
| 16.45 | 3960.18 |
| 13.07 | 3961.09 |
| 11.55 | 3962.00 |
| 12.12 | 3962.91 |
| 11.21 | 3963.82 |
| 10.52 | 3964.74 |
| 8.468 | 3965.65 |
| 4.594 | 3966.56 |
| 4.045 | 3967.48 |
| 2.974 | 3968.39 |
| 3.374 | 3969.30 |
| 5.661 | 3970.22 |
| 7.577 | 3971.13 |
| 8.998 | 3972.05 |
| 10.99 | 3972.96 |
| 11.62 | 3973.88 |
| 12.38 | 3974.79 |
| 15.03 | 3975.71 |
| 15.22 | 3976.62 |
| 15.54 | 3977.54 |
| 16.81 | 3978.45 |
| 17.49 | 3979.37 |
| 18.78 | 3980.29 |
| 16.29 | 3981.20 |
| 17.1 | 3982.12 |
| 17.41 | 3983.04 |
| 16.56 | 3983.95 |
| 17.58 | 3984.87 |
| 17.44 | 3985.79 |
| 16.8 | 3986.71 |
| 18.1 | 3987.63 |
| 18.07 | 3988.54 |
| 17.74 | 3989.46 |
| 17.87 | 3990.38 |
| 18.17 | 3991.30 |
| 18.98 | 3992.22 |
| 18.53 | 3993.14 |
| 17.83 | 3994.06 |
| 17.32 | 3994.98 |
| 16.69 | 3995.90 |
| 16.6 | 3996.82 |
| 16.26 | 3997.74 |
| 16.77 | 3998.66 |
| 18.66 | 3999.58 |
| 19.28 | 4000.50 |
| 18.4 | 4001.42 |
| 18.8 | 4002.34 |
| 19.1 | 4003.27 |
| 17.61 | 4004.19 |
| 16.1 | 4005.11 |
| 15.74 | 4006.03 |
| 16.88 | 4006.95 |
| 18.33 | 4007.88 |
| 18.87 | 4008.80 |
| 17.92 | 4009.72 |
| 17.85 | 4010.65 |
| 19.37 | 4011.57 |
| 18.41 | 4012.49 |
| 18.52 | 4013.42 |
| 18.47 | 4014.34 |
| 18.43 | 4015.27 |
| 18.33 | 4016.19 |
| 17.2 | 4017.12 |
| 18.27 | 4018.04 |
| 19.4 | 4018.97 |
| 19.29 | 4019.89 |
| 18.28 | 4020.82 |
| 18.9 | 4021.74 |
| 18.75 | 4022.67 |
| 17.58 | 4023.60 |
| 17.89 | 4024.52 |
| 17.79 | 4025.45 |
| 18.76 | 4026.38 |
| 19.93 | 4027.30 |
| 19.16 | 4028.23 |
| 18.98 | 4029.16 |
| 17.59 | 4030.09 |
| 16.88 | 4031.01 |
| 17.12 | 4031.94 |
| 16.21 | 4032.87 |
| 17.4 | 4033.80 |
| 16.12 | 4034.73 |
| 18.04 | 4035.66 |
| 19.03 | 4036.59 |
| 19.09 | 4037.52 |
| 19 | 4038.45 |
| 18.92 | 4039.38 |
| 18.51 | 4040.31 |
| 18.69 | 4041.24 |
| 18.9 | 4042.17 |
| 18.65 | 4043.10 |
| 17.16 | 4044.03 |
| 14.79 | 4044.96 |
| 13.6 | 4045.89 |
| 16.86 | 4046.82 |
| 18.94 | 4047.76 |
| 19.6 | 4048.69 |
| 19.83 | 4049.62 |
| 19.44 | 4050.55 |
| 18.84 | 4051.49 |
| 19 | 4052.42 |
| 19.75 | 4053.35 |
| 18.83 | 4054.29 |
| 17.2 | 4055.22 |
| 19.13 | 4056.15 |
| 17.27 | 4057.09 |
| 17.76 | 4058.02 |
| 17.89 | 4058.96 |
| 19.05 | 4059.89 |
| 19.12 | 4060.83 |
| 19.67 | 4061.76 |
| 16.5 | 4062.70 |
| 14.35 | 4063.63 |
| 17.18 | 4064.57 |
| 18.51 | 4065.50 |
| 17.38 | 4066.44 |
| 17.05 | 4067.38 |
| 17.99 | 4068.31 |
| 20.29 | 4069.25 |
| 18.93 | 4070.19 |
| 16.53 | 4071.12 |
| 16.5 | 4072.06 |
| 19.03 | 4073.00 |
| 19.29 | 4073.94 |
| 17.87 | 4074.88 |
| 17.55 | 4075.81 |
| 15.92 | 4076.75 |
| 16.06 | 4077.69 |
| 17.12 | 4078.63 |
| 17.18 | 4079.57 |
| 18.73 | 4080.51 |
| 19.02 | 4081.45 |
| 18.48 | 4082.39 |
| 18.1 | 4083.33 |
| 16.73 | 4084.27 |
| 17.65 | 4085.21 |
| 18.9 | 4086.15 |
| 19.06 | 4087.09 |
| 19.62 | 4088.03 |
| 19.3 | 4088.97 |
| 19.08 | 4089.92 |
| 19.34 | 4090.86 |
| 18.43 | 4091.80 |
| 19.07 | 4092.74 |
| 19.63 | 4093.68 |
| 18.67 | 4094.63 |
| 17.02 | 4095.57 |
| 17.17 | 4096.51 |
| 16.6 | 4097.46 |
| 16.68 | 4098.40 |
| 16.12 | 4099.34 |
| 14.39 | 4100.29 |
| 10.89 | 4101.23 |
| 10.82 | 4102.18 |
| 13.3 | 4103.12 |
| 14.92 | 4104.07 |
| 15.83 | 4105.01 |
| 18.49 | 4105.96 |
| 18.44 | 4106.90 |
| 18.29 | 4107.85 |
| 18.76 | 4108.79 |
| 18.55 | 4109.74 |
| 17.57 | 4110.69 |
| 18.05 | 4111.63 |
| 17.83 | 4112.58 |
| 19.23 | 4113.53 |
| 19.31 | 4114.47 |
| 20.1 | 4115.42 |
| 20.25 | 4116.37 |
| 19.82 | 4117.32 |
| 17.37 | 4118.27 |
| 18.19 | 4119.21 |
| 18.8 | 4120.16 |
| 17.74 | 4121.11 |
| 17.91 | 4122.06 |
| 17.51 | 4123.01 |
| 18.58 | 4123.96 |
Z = 16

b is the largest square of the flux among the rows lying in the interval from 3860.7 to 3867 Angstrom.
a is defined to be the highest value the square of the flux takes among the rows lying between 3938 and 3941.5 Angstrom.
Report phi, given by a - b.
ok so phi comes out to -201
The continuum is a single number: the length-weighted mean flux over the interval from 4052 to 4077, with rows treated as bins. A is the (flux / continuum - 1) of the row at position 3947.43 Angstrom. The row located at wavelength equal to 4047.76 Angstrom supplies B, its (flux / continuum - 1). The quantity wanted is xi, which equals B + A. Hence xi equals -0.10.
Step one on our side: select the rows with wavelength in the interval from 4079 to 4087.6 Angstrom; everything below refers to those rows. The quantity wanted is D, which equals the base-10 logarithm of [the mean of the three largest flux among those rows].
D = 1.28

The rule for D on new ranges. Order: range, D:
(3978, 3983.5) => 1.25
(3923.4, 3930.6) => 1.16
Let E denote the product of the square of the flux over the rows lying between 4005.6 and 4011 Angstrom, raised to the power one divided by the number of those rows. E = 309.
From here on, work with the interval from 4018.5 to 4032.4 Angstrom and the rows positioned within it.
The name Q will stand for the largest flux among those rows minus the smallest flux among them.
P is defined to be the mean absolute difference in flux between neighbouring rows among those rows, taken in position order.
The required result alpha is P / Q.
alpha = 0.208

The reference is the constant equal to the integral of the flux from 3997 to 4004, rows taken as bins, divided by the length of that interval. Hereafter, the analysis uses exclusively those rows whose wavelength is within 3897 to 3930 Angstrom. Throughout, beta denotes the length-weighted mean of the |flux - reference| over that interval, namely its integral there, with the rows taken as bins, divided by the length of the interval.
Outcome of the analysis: 3.1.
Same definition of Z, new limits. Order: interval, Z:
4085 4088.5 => 19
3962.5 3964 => 12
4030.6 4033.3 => 17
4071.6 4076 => 18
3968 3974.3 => 7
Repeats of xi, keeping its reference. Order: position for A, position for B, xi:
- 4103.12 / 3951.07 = -0.34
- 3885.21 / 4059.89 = -0.13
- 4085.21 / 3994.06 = -0.03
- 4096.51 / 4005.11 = -0.15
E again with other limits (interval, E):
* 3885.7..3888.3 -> 132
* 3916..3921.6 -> 227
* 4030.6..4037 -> 297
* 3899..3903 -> 258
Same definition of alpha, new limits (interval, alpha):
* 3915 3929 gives 0.125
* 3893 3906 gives 0.158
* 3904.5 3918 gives 0.195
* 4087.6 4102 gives 0.099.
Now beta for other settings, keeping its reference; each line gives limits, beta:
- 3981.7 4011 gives 0.8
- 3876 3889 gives 3.8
